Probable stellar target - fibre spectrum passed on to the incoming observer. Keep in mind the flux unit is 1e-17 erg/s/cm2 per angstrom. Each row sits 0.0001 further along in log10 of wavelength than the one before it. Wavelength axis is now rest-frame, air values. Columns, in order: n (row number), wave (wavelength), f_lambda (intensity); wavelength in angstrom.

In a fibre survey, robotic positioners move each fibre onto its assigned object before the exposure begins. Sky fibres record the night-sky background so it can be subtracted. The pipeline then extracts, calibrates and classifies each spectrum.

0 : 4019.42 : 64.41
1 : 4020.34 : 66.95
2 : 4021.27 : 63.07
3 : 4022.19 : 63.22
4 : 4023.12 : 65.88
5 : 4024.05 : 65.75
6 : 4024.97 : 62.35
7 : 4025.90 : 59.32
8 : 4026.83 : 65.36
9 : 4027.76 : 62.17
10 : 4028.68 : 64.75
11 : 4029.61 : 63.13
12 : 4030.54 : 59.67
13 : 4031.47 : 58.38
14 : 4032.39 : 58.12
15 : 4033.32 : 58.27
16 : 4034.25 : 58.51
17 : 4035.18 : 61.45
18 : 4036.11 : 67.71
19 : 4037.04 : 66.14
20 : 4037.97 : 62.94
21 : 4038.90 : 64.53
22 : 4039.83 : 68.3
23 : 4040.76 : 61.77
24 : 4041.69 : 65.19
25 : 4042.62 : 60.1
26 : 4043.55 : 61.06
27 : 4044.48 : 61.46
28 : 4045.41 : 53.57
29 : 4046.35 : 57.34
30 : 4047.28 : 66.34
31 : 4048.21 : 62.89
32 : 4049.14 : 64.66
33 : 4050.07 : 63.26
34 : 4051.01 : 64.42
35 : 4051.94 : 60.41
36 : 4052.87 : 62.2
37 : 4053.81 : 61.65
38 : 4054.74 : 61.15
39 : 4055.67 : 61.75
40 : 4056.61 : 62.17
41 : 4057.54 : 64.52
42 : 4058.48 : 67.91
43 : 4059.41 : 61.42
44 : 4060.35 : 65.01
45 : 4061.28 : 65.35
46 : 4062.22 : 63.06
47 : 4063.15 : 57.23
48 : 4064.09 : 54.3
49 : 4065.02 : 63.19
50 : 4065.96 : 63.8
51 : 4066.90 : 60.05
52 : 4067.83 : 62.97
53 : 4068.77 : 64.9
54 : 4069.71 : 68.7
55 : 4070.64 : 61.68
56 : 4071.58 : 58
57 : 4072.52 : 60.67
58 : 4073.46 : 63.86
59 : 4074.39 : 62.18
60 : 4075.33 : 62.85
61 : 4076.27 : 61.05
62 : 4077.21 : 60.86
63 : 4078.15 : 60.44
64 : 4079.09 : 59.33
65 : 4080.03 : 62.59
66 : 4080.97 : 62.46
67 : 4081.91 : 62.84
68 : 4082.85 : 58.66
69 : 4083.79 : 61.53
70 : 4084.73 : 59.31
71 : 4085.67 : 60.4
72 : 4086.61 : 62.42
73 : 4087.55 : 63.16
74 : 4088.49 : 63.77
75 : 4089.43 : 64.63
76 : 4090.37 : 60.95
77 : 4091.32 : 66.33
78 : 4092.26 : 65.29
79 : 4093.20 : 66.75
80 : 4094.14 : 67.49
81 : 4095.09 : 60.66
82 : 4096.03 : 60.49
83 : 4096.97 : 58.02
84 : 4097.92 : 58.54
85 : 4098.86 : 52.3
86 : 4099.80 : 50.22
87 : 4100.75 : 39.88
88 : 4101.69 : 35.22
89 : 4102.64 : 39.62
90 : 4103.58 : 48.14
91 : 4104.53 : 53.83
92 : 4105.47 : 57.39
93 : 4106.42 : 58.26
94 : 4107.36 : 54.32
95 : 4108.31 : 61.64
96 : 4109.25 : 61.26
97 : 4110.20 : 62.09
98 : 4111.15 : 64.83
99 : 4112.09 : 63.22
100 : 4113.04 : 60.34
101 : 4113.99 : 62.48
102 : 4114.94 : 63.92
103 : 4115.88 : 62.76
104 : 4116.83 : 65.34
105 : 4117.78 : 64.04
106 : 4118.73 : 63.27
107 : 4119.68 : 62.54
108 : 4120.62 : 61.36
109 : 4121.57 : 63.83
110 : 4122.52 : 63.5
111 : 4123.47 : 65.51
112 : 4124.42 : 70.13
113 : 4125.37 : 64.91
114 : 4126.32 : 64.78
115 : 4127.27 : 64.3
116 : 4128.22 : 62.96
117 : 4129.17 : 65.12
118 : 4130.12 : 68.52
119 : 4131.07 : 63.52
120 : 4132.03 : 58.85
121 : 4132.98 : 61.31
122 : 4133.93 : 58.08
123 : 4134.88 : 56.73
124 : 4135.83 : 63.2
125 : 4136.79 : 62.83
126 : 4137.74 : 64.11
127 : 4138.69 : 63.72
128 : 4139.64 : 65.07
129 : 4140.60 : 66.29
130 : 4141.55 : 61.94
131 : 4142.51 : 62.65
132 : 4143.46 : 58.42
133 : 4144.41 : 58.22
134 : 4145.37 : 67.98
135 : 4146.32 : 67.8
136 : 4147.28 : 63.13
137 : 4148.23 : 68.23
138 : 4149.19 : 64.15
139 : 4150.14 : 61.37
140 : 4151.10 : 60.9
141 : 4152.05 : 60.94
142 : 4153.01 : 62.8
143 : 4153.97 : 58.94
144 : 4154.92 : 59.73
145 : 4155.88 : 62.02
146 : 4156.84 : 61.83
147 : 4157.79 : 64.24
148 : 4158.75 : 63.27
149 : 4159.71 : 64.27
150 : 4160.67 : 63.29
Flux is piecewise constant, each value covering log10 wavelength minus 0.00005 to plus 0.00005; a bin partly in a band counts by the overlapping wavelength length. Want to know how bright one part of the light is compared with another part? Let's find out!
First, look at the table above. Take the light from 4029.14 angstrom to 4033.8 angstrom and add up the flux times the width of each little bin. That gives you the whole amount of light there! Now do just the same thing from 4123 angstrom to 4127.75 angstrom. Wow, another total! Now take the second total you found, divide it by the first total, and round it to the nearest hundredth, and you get 1.13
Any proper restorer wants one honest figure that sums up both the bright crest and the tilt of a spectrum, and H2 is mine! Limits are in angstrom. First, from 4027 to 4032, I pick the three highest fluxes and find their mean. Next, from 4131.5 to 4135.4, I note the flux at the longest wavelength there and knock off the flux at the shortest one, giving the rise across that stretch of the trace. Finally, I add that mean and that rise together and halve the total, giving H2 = 30.6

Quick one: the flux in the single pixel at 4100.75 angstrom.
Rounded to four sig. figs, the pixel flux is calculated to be 39.88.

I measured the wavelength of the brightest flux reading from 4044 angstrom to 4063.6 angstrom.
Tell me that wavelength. 4058.48 angstrom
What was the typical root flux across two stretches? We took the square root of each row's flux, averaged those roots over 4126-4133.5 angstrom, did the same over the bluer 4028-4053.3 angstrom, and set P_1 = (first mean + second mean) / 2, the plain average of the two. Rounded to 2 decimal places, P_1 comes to 7.93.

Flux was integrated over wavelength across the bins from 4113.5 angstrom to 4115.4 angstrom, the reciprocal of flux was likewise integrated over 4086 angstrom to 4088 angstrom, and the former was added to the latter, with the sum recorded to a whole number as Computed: 120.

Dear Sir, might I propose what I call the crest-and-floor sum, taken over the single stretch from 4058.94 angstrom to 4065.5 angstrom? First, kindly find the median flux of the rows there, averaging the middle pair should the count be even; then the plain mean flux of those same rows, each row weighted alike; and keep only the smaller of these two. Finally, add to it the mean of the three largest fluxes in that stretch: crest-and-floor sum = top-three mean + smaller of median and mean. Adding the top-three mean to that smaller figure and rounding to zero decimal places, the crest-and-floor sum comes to 126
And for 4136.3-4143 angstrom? 129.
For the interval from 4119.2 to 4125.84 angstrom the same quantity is 131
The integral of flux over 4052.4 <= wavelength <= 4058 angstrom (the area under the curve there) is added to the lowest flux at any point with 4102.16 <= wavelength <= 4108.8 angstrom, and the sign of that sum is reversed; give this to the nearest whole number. -388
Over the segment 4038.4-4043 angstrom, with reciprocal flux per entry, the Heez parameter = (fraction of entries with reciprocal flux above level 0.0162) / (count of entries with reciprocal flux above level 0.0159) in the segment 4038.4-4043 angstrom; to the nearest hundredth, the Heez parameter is 0.10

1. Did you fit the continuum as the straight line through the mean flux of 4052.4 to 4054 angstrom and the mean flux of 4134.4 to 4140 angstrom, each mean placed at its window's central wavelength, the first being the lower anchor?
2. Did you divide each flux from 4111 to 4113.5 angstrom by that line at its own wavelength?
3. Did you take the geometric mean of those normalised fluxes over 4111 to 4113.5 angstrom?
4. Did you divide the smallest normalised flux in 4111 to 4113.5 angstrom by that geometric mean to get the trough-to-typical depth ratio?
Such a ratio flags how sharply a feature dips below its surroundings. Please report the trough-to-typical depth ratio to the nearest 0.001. 0.961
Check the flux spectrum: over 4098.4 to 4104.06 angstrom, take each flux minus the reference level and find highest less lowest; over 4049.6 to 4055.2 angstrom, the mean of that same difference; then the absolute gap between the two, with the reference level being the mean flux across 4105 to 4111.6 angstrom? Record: 15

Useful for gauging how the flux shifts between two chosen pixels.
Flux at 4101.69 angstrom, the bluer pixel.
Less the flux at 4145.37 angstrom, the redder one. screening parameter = -33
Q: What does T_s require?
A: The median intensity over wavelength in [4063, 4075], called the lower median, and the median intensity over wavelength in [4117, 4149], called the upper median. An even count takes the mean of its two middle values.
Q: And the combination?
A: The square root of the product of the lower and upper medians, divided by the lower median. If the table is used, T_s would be 1.01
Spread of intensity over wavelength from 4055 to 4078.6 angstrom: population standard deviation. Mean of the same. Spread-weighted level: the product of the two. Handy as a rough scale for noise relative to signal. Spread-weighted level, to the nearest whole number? 190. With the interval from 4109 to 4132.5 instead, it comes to 146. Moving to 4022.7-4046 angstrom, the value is 215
